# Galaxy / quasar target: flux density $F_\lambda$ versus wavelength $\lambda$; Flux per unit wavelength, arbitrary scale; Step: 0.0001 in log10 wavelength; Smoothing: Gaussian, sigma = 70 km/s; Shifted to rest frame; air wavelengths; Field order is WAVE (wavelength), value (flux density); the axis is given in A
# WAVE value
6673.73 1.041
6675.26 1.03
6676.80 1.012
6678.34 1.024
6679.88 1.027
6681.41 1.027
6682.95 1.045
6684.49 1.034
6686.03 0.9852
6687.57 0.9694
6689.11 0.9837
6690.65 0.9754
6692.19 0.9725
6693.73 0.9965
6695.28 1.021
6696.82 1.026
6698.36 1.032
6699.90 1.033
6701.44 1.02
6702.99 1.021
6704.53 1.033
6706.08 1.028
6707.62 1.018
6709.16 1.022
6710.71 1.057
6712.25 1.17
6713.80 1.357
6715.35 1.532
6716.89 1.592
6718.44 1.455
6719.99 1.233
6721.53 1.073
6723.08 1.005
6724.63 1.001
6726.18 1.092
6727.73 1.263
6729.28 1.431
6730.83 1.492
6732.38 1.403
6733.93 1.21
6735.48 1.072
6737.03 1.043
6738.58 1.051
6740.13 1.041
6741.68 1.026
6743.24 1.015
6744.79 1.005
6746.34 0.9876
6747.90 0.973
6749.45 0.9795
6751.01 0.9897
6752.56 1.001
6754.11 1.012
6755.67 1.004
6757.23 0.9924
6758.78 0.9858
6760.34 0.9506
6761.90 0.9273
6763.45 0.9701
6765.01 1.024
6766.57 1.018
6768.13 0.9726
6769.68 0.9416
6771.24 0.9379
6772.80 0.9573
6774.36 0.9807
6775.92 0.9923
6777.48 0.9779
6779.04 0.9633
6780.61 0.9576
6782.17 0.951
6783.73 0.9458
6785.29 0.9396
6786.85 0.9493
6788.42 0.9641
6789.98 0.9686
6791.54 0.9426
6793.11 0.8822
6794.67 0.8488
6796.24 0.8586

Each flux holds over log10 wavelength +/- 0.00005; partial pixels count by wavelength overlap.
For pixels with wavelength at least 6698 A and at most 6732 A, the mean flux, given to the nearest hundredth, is 1.18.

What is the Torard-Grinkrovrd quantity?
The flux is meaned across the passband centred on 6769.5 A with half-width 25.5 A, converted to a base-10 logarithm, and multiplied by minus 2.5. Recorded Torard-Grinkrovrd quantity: 0.04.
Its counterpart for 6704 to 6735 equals -0.22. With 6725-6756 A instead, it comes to -0.11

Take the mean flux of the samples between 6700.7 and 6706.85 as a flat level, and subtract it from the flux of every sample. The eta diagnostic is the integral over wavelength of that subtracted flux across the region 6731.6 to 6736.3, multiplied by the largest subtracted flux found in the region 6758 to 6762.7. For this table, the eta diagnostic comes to -0.037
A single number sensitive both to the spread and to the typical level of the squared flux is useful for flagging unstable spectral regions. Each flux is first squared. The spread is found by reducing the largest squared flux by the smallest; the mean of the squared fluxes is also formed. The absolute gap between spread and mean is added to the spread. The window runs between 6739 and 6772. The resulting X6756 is 0.98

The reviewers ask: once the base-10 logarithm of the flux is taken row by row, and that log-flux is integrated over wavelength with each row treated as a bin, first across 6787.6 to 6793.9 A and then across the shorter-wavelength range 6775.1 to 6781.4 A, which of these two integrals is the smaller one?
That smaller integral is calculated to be -0.17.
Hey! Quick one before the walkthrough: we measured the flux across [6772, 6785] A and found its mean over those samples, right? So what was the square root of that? 0.98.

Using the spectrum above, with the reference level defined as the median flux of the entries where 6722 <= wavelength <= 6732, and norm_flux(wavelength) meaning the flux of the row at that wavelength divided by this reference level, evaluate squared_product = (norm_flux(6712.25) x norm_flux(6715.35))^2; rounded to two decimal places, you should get 1.67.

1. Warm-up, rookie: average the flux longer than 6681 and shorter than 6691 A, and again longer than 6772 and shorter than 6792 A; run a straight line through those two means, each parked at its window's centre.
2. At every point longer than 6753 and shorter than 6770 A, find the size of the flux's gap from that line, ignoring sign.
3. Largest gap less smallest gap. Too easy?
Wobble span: 0.1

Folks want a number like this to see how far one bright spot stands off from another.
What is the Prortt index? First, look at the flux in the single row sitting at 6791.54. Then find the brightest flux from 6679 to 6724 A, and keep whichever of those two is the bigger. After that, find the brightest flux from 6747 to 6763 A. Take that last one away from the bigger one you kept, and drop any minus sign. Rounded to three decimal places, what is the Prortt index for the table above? 0.580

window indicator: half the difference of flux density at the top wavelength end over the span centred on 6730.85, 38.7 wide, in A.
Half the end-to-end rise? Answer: -0.095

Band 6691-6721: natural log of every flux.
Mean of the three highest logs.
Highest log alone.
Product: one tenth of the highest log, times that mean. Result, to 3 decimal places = 0.020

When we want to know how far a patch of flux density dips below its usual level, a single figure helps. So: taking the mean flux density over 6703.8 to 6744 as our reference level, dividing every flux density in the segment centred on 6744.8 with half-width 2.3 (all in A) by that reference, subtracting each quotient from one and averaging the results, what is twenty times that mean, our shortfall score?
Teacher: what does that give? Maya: 3.0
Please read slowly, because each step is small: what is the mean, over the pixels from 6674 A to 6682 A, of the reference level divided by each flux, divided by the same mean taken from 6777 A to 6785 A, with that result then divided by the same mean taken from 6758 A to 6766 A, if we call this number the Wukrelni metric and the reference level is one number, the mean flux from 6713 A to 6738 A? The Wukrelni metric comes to 0.72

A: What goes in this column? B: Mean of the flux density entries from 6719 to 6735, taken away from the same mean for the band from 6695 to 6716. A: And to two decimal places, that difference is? -0.12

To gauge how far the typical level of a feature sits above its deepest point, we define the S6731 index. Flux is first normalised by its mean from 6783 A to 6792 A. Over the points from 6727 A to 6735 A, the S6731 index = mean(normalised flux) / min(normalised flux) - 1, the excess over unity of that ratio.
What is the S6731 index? 0.12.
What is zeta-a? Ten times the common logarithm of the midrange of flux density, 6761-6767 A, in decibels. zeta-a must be -0.11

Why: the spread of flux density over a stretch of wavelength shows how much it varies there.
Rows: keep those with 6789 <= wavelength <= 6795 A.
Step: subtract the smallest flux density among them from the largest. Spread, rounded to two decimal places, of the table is 0.12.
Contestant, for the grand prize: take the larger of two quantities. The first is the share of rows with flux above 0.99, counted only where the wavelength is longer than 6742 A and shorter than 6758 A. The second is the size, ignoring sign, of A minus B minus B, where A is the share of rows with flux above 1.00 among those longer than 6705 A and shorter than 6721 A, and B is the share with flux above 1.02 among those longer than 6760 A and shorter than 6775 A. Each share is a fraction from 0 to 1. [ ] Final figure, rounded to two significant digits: 0.80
